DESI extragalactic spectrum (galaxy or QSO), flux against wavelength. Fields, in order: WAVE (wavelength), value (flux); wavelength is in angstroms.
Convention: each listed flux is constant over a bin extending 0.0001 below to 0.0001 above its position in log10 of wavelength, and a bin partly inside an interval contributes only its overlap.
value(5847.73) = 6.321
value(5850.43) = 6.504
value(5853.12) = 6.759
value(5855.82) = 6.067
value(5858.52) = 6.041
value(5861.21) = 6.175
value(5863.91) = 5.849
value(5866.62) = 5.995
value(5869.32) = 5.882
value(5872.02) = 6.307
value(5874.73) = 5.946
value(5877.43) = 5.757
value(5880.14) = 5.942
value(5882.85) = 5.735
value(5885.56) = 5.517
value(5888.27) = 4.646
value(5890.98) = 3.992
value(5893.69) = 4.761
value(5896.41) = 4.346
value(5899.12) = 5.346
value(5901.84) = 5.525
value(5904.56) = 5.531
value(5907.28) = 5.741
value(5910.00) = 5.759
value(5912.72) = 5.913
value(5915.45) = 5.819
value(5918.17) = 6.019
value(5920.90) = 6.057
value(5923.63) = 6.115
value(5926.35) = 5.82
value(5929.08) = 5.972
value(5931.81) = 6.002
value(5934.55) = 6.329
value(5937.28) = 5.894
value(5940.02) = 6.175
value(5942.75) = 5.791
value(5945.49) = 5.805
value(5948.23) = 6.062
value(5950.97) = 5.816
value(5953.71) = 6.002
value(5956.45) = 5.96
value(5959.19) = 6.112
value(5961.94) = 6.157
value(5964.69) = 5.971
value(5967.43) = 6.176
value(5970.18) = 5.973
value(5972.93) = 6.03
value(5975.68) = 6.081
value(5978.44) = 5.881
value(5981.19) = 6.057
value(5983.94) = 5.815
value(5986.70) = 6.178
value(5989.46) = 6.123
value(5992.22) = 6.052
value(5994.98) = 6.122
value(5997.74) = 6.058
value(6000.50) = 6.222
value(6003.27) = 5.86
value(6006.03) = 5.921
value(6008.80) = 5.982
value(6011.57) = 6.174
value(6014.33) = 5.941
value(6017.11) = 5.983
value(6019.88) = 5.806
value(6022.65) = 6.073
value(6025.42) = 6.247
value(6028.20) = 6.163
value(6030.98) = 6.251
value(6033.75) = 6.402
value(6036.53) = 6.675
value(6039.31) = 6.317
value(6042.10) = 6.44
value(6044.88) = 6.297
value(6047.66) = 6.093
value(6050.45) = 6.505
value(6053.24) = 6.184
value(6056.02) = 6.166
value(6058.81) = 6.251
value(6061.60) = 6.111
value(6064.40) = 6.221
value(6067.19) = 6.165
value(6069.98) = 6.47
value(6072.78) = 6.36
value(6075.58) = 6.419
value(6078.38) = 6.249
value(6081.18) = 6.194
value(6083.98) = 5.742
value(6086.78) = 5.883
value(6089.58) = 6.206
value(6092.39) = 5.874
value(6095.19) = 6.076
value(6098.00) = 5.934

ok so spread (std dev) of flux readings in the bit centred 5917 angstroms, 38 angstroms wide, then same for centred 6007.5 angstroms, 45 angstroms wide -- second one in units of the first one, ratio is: 0.50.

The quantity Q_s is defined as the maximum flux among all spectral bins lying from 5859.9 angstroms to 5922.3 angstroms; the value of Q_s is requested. 6.307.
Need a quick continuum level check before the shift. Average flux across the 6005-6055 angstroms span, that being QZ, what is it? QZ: 6.2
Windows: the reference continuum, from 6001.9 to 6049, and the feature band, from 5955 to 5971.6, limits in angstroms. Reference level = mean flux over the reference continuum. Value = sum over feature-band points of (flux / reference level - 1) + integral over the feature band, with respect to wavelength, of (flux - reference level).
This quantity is -1.7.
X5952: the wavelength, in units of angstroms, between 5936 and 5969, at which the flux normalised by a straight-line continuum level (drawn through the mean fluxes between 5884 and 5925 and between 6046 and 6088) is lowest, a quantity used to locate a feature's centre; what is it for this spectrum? 5950.97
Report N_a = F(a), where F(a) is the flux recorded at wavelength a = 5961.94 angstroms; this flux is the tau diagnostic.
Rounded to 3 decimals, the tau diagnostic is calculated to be 6.157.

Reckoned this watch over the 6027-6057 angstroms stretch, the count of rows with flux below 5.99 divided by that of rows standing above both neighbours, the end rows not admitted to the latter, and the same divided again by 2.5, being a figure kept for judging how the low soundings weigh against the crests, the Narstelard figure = 0.0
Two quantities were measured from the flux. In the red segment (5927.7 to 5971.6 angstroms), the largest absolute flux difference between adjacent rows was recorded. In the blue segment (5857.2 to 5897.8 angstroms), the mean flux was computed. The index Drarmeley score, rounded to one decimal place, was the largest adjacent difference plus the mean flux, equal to 6.0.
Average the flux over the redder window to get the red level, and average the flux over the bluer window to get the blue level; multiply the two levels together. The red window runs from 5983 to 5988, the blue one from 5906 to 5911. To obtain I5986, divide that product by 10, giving 3.45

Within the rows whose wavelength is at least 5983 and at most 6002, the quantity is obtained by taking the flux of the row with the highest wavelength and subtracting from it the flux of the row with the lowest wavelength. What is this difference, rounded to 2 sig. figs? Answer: 0.41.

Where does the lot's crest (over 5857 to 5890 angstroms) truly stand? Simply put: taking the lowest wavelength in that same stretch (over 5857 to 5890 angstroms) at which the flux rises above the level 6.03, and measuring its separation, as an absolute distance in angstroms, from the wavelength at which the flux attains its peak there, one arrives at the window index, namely 13.5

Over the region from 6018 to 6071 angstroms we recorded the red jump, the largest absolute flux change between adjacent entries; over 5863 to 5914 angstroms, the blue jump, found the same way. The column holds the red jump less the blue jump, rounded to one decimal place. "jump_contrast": -0.6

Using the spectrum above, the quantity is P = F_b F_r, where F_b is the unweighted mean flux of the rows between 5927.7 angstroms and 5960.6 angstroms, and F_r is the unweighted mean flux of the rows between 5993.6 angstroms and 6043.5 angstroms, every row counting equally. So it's 36.8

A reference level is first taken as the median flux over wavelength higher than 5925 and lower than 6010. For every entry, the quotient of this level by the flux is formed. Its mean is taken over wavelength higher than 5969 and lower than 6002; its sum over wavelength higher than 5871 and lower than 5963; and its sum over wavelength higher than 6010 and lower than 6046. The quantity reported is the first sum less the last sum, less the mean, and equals 22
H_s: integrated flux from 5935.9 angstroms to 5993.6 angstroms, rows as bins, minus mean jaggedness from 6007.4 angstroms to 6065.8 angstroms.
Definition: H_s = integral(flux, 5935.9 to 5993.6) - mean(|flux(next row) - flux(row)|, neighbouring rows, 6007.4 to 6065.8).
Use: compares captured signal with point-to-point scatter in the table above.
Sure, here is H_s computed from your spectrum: 346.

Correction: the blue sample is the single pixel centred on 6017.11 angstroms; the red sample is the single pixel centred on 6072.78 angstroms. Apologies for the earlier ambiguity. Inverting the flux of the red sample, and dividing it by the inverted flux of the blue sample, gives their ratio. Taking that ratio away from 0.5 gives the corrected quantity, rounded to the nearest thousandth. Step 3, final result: -0.441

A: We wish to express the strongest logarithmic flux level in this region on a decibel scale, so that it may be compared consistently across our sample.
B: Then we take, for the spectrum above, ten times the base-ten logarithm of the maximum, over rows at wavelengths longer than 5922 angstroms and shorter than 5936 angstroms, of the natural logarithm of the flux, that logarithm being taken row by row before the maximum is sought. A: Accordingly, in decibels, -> 2.66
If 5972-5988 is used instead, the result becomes 2.60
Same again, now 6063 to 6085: 2.71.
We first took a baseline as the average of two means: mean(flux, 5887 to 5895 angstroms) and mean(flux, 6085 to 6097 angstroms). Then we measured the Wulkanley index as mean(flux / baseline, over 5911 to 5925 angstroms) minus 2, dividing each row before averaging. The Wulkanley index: -0.857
